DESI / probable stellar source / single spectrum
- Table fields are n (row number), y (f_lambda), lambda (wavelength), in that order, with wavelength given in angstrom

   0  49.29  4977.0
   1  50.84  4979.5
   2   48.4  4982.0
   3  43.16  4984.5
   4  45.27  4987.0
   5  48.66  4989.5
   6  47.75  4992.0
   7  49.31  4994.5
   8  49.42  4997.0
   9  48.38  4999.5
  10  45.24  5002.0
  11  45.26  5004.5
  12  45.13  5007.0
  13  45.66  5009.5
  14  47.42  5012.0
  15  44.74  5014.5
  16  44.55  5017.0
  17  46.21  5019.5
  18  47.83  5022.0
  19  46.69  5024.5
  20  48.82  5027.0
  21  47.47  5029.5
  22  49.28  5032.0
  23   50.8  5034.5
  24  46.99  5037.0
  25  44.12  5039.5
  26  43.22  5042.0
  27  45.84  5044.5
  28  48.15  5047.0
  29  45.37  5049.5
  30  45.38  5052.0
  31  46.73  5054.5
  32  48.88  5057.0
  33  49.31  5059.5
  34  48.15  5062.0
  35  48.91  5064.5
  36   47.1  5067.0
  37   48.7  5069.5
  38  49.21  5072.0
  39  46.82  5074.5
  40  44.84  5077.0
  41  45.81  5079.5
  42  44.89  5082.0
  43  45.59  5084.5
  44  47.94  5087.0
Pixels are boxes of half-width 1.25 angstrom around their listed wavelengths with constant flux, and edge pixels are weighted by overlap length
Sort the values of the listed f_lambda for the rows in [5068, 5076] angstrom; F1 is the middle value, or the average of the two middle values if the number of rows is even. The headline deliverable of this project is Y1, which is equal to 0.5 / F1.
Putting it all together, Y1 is 0.0103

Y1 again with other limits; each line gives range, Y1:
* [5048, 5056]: 0.0110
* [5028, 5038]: 0.0103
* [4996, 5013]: 0.0110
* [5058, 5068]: 0.0103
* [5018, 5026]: 0.0107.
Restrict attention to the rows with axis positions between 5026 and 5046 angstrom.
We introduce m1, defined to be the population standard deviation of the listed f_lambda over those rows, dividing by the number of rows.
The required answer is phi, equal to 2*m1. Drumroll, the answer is 4.9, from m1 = 2.4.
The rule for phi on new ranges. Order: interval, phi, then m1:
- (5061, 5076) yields 1.8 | 0.9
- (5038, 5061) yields 4.0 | 2.0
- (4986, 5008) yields 3.6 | 1.8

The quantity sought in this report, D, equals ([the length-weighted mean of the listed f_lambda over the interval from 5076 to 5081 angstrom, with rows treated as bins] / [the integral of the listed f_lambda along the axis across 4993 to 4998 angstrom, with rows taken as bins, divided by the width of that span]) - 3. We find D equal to -2.08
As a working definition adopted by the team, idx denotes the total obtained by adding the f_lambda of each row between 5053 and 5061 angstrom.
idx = 145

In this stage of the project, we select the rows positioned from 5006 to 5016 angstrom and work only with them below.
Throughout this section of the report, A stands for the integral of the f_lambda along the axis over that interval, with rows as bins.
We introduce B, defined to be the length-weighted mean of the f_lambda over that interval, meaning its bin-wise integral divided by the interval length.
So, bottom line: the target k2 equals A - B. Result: 412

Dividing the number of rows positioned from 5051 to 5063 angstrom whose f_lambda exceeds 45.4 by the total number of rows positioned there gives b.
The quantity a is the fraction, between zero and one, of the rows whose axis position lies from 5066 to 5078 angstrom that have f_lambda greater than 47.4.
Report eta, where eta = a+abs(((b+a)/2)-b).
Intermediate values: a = 0.4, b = 0.8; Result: 0.60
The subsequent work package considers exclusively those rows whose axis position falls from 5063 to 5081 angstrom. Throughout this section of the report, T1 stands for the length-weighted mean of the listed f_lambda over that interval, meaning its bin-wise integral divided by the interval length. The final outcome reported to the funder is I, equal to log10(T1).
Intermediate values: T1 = 47.3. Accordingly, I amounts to 1.68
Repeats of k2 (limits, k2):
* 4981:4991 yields 417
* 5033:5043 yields 418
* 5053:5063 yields 434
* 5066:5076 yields 431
